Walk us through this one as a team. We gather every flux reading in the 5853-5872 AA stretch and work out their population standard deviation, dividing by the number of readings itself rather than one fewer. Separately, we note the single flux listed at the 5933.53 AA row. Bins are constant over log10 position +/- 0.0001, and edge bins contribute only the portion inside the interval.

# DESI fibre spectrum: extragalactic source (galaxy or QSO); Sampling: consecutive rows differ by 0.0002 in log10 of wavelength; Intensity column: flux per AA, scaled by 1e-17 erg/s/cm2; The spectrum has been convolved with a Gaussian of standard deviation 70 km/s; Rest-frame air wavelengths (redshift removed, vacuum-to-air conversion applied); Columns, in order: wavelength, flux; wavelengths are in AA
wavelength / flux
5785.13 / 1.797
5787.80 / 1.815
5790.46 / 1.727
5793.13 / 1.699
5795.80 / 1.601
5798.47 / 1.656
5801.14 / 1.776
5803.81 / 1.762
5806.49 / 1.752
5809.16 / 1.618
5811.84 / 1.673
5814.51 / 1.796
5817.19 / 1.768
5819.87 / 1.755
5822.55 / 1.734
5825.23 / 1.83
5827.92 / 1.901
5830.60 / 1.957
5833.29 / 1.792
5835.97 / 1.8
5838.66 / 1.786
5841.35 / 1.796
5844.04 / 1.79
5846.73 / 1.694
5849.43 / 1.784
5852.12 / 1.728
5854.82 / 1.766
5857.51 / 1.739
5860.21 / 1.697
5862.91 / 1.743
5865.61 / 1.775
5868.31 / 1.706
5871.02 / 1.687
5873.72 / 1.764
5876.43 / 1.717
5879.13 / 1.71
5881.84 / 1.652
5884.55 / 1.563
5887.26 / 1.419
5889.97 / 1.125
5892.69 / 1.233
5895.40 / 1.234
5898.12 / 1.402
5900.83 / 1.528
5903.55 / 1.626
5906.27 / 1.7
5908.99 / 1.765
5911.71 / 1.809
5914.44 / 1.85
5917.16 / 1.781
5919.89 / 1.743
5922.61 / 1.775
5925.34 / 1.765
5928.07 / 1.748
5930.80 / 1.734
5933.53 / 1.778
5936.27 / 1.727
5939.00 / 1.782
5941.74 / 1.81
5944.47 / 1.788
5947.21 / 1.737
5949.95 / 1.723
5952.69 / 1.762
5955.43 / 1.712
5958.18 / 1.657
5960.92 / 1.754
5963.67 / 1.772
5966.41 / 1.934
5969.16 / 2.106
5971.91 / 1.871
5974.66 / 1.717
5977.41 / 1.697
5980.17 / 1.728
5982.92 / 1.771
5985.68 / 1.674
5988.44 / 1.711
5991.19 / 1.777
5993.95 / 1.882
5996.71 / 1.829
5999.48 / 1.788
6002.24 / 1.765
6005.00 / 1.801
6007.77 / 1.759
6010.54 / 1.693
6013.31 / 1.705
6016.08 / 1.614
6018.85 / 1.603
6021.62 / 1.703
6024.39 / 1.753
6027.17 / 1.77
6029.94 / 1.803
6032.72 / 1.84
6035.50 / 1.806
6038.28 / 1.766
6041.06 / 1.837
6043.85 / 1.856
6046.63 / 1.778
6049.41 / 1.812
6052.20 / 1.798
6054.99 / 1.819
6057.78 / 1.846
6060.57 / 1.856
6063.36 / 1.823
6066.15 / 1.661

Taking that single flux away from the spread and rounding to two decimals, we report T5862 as -1.75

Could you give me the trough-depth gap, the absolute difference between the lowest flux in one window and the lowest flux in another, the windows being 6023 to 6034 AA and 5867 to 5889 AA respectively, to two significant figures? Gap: 0.33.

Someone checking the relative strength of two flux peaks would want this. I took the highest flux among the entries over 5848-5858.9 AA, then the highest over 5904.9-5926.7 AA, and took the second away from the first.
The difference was -0.07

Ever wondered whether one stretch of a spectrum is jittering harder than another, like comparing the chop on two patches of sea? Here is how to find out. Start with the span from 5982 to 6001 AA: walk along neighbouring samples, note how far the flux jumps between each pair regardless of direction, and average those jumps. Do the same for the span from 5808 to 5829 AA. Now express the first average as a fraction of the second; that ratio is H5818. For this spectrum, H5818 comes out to 1.1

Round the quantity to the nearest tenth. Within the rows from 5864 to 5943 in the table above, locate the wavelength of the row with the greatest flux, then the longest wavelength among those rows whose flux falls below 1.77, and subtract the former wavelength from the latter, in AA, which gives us 21.8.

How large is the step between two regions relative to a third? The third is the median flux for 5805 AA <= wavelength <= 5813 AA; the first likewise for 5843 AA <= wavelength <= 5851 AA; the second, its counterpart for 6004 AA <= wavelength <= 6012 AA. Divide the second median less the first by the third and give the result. -0.015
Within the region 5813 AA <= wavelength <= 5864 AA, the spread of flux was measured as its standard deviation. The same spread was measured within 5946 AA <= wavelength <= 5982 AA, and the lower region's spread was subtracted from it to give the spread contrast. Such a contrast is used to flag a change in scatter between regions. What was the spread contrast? 0.06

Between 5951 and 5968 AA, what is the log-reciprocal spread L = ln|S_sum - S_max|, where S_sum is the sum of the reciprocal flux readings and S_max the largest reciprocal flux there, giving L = 1.03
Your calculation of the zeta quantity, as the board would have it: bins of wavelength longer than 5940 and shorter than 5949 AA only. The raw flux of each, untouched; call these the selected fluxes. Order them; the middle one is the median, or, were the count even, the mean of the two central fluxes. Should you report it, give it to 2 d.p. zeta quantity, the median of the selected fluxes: 1.79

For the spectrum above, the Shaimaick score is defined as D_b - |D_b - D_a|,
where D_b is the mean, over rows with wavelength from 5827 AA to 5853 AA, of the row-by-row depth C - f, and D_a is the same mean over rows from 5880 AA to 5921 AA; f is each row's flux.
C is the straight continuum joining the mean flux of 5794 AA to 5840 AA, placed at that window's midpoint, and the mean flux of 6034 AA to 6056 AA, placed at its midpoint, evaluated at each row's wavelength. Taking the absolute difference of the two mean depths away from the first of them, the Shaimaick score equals -0.29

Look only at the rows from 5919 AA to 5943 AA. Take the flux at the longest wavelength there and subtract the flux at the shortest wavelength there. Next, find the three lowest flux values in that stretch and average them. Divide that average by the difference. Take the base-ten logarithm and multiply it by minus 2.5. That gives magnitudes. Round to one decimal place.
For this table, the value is -3.5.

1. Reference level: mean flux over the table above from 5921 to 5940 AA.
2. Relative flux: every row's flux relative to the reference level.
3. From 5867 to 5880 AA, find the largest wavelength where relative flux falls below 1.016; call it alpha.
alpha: 5879.13 AA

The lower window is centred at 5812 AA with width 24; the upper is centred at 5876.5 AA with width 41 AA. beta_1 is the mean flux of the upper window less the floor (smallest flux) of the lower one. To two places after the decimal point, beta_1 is -0.03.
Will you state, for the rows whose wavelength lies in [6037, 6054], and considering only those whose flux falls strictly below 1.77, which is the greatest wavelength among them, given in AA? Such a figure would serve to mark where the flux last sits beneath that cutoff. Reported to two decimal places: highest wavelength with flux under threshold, 6038.28 AA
